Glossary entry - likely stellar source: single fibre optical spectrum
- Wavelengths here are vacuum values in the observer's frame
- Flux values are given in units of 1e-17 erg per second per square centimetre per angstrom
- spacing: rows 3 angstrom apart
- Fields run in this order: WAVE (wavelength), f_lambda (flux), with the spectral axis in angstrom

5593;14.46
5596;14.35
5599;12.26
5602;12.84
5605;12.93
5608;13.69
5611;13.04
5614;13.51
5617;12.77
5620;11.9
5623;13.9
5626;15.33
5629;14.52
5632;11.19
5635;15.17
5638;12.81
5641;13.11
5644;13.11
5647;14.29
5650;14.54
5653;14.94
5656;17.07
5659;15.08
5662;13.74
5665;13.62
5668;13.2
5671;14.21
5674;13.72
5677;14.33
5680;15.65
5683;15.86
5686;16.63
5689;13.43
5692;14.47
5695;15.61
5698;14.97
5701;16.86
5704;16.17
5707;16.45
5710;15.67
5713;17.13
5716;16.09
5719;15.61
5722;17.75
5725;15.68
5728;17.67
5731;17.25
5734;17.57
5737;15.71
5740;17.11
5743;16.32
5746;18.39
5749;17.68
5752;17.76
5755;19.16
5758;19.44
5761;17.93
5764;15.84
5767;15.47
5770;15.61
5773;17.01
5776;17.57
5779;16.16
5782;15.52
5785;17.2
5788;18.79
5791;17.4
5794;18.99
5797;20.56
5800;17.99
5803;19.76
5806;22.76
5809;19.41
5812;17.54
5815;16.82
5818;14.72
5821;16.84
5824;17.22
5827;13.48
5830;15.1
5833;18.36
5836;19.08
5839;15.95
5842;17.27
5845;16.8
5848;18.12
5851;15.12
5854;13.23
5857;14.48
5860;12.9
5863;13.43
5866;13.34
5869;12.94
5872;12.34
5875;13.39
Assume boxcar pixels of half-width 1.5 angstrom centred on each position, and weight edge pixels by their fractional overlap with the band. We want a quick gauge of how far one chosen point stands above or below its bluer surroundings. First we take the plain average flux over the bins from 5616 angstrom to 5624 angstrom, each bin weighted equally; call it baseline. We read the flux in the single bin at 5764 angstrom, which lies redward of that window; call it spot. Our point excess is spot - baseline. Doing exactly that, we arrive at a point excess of 3.0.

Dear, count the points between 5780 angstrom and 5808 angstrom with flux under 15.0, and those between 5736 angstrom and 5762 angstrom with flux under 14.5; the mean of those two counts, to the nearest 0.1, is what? 0.0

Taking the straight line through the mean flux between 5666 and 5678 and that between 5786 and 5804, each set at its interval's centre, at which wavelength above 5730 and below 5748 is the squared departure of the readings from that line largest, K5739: 5746 angstrom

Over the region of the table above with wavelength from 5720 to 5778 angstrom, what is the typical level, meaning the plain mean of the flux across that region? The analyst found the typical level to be 17.2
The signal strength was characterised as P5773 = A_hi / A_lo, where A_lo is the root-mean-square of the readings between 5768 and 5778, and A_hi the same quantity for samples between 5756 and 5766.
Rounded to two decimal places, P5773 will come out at 1.06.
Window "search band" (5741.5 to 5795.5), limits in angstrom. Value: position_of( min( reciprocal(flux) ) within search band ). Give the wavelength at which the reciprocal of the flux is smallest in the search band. 5758 angstrom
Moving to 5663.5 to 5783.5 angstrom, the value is 5758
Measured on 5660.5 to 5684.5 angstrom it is 5683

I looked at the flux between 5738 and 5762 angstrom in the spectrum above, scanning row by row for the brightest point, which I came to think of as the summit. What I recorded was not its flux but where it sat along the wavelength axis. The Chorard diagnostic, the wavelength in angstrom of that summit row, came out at 5758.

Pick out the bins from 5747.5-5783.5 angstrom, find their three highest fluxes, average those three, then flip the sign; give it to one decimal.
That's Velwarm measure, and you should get -18.8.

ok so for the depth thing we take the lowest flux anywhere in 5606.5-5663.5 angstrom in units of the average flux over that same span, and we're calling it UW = 0.81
